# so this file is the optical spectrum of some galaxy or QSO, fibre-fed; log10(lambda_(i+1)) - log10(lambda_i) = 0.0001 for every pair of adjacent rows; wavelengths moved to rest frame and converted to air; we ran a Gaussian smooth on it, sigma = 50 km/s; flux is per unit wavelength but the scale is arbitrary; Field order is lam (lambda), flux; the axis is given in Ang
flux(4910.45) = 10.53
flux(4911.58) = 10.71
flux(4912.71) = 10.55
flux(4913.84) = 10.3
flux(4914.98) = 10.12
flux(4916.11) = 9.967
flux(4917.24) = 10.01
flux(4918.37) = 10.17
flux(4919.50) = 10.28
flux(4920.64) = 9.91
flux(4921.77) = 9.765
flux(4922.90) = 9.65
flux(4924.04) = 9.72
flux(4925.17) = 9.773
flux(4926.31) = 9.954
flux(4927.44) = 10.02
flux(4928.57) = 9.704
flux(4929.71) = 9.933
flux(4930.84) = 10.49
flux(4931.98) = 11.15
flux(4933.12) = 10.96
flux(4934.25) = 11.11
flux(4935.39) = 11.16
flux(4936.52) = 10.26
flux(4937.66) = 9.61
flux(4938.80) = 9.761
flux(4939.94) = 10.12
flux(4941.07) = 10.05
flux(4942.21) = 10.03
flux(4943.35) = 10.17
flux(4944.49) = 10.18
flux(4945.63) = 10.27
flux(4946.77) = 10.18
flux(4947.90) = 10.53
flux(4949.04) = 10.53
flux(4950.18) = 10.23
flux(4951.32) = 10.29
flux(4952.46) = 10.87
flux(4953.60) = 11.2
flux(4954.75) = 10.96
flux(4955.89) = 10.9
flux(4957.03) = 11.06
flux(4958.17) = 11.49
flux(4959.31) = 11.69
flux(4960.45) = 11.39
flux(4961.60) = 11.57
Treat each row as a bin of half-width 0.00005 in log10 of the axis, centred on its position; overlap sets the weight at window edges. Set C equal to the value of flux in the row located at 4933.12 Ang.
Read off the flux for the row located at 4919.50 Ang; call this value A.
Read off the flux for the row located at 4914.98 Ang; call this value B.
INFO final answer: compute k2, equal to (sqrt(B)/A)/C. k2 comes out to 0.0282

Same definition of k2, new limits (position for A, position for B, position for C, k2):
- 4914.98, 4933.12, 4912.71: 0.0310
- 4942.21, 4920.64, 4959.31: 0.0268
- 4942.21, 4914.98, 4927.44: 0.0317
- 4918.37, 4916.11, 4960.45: 0.0273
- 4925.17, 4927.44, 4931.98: 0.0290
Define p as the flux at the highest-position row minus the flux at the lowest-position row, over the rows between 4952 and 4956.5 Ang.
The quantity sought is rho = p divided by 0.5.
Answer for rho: 0.1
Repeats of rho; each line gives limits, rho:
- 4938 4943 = 0.5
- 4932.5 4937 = -1.4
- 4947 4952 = -0.5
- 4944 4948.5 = 0.7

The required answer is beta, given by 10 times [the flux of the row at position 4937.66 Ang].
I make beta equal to 96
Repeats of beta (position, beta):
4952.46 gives 109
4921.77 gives 98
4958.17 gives 115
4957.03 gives 111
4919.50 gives 103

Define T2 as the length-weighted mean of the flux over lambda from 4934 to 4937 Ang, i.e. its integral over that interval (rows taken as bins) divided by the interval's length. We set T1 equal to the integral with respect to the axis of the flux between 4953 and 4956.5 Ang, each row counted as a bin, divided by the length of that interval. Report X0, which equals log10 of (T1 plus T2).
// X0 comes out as 1.34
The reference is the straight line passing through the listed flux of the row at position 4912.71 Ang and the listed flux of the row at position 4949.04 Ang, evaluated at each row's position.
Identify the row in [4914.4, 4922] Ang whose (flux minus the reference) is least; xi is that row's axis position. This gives 4921.77 Ang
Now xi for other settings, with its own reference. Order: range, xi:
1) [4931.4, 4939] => 4937.66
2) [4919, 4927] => 4922.90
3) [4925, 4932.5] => 4928.57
